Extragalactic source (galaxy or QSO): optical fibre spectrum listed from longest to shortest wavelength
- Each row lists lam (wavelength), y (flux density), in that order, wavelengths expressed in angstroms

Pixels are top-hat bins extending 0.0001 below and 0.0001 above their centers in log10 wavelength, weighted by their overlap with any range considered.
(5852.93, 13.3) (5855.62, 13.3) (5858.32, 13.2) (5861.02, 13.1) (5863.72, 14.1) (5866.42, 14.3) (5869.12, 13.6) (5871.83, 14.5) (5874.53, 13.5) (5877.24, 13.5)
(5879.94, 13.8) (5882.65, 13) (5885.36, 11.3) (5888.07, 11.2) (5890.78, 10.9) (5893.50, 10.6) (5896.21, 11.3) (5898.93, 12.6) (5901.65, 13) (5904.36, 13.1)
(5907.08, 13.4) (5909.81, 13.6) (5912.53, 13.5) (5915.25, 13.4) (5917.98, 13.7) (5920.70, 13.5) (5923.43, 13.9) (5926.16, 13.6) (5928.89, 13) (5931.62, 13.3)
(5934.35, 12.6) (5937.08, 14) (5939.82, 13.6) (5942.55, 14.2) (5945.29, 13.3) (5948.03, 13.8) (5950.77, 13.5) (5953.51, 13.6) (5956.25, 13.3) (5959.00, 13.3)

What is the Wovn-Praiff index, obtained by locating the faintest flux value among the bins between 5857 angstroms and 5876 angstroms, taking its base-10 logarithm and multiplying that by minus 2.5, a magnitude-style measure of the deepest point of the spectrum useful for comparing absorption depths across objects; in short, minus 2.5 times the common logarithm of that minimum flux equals -2.79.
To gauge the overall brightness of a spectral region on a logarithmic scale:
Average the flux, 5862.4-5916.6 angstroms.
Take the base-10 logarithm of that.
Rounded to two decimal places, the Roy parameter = 1.11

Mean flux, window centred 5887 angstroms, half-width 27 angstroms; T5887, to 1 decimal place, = 12.9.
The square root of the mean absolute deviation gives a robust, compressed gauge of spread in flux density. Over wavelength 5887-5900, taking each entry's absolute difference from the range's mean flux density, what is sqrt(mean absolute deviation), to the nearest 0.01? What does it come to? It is 0.72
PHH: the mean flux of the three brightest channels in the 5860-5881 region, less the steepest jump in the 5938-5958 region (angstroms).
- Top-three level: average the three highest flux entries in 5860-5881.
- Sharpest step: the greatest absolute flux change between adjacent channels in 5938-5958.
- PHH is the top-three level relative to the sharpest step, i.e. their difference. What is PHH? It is 13.4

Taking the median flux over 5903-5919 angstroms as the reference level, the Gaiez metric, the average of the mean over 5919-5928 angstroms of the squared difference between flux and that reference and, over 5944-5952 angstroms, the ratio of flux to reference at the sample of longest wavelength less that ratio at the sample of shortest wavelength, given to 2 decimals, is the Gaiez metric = 0.05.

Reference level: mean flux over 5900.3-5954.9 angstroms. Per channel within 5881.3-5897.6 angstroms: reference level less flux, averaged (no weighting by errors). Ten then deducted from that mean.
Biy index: -7.9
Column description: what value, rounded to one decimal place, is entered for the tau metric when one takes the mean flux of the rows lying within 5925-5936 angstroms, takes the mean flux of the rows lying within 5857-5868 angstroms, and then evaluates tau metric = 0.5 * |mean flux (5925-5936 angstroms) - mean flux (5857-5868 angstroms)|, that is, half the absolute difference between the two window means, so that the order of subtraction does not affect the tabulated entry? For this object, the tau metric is 0.3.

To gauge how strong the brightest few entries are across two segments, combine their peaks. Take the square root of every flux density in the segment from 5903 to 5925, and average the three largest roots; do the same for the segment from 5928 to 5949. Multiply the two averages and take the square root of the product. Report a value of 3.724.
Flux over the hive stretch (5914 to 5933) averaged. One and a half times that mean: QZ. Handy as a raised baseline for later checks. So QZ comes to 20.2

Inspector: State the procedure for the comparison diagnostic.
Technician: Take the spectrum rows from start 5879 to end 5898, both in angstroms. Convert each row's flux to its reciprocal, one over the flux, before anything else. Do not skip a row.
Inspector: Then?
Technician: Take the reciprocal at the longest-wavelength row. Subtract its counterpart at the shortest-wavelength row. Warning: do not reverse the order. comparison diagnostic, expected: 0.0160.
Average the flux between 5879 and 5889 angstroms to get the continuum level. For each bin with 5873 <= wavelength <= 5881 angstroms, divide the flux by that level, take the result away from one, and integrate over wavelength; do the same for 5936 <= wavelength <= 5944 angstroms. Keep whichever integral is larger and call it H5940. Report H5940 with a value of -0.8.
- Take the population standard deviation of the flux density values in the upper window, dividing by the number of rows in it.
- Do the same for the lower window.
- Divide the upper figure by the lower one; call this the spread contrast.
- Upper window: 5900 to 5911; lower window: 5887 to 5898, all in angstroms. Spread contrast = 0.9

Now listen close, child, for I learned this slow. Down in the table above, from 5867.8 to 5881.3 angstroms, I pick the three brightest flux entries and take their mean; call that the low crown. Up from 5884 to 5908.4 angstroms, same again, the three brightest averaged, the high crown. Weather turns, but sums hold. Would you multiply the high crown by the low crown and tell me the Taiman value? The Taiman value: 184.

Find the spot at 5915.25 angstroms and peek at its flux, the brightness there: 13.4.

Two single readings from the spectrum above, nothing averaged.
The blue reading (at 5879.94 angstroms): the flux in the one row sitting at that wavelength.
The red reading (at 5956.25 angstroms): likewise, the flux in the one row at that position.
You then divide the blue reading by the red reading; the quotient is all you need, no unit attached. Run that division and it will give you 1.04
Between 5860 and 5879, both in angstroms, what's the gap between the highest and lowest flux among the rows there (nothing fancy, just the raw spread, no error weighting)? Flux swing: 1.4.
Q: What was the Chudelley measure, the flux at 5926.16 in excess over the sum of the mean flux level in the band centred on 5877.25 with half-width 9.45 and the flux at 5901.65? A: -12.7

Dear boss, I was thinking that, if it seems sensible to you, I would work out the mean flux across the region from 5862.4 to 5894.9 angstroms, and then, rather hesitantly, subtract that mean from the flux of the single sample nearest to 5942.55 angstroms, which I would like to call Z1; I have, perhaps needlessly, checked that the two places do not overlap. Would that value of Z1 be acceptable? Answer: 1.3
